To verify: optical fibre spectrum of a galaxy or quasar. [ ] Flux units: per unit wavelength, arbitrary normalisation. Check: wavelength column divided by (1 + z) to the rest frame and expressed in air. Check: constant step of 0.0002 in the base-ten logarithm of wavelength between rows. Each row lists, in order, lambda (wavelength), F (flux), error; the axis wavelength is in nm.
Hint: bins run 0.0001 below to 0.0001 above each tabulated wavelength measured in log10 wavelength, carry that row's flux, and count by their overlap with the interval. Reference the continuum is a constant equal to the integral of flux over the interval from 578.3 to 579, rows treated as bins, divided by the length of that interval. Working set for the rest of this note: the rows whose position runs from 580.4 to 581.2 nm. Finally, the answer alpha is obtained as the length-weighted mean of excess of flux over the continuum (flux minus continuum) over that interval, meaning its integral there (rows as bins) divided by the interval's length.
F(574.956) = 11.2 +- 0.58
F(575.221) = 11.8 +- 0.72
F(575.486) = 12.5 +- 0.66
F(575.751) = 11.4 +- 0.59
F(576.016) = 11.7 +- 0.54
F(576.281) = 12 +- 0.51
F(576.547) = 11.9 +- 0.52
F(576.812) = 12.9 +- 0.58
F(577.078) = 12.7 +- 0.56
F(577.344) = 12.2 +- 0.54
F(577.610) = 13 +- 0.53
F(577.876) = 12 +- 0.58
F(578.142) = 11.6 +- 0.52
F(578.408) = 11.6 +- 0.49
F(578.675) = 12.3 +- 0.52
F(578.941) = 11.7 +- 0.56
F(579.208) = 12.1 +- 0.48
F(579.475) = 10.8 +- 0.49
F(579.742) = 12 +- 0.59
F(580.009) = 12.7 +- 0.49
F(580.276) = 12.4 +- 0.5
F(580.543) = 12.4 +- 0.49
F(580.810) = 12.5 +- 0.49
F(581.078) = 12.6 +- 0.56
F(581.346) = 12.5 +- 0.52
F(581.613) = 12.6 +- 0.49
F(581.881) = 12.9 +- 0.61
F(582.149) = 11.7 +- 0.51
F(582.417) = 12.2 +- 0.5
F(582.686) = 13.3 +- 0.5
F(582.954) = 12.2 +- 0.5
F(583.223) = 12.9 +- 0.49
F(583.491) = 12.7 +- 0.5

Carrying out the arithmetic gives 0.60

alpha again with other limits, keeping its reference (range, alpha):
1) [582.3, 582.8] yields 0.85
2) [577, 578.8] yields 0.29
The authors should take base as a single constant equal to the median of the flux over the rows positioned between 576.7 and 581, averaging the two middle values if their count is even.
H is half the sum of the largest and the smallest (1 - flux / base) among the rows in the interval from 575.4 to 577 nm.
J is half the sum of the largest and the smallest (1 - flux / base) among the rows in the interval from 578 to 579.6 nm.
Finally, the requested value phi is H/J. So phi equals 0.1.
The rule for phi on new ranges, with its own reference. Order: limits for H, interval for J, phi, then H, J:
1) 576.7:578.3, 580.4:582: 0.1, 0.00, -0.03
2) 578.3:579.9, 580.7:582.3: -14.0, 0.06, 0.00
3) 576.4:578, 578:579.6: -0.3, -0.02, 0.06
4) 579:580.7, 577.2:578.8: -10.0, 0.04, 0.00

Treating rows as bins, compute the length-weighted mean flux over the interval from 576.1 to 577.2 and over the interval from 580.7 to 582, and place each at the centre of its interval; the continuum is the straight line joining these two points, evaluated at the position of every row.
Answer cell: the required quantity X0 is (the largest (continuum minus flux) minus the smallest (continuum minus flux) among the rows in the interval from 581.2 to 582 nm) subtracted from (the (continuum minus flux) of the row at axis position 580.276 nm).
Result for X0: -0.2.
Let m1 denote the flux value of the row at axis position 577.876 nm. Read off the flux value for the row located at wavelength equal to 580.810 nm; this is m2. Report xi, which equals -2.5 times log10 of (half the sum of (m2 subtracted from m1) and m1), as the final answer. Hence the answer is -1.90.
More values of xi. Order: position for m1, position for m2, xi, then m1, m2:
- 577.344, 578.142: -2.02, 12.2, 11.6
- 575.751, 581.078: -1.77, 11.4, 12.6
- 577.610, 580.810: -2.07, 13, 12.5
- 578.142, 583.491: -1.80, 11.6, 12.7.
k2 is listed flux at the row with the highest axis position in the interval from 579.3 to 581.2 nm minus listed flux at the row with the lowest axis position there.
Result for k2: 1.8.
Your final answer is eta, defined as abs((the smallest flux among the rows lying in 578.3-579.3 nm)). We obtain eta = 11.6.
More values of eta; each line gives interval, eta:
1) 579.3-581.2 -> 10.8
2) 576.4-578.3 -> 11.6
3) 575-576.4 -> 11.4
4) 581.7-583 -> 11.7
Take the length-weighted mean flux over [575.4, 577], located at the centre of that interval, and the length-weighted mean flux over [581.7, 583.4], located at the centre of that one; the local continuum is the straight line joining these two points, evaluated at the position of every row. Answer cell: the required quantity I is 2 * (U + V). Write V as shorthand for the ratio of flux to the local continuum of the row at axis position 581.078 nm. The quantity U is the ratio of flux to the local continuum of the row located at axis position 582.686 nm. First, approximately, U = 1.06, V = 1.01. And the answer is 4.15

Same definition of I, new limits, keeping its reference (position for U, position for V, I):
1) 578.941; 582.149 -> 3.78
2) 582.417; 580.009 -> 4.00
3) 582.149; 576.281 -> 3.86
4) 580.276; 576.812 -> 4.13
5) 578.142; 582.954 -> 3.84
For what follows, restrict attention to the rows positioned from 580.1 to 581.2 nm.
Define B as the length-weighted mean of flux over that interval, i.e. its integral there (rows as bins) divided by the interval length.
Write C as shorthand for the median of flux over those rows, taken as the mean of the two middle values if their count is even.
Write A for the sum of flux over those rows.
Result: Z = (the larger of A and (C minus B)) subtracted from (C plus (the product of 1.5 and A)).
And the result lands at 37.4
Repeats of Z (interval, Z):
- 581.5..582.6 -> 37.1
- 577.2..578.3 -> 36.5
